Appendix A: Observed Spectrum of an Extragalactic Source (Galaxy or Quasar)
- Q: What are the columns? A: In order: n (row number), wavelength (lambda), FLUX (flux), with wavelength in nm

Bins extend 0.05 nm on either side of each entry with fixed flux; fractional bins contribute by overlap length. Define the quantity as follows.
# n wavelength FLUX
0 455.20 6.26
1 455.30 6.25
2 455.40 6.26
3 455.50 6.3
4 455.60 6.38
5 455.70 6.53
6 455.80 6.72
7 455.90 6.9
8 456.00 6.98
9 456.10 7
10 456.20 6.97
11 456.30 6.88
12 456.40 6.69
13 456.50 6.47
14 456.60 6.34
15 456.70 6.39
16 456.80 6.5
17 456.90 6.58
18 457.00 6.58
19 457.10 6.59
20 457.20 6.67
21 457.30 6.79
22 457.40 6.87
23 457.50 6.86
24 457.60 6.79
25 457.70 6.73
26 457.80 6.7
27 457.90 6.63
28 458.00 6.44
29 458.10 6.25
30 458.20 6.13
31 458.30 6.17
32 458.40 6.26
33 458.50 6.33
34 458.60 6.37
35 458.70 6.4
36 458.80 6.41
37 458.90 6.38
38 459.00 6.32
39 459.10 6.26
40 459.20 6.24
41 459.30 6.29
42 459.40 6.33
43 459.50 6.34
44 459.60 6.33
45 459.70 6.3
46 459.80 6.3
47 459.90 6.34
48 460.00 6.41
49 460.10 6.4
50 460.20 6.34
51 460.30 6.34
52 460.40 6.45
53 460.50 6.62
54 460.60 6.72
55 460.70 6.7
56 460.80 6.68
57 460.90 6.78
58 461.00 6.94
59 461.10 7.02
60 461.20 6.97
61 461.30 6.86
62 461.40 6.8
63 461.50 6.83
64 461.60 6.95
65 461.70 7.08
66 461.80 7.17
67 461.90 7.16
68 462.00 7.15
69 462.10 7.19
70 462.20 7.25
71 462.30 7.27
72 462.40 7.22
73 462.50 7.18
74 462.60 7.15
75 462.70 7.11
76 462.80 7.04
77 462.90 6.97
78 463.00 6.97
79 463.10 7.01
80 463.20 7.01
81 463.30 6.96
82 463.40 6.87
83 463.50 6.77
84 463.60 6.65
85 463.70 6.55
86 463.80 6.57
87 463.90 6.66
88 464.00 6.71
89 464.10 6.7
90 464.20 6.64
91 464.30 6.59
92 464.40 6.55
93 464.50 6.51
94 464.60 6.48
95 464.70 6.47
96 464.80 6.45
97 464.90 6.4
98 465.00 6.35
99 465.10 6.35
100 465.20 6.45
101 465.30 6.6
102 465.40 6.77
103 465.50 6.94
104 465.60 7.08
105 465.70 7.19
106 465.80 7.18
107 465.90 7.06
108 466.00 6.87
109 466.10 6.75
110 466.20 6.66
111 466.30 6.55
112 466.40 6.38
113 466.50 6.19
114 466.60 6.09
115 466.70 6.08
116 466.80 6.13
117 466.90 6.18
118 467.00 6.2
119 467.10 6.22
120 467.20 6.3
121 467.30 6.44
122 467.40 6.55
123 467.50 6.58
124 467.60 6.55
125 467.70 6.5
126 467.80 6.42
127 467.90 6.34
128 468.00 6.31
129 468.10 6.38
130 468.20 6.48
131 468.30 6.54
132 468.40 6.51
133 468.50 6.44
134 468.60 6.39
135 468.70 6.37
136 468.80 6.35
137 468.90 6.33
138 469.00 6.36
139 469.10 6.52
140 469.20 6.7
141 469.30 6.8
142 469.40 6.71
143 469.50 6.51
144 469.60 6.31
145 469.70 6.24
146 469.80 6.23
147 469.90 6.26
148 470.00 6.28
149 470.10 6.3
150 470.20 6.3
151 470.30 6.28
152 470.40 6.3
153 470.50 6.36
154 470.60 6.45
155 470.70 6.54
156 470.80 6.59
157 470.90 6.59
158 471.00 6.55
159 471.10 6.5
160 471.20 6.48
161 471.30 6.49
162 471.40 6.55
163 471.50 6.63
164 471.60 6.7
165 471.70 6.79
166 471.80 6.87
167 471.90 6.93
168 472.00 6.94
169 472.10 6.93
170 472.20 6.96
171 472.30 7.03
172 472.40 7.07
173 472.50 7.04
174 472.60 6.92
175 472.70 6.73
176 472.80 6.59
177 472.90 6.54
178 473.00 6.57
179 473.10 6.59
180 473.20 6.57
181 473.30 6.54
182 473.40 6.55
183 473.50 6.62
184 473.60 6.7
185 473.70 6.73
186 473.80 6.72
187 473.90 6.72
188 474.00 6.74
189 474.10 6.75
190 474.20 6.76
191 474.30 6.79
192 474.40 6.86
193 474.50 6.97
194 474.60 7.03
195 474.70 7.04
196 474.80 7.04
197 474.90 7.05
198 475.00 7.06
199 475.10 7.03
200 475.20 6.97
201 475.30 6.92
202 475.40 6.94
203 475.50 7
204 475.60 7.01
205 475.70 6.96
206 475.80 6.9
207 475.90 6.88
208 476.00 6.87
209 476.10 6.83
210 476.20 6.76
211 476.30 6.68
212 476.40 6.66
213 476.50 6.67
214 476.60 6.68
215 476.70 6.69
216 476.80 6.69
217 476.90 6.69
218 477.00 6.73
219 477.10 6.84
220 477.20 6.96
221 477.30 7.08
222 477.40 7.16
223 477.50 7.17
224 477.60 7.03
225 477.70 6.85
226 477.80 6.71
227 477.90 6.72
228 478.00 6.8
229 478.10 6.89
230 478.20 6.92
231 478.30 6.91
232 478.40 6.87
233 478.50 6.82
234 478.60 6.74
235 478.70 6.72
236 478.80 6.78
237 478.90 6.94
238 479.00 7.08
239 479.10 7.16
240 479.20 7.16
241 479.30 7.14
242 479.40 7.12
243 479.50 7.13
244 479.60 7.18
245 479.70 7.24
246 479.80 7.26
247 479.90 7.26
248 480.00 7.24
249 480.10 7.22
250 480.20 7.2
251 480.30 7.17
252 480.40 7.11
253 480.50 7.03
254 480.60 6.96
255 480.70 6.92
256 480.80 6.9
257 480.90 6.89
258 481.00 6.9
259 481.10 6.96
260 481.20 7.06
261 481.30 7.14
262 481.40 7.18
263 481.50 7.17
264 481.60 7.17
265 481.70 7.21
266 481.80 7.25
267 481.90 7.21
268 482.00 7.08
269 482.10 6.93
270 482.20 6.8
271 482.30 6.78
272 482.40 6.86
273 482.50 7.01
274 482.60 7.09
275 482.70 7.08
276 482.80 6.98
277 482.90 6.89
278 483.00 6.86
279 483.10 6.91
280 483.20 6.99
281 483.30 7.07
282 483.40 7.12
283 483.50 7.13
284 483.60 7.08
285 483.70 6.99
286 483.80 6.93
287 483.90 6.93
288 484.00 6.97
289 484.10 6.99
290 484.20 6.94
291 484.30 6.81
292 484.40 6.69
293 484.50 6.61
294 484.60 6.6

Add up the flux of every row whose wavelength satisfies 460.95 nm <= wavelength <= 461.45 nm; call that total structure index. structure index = 35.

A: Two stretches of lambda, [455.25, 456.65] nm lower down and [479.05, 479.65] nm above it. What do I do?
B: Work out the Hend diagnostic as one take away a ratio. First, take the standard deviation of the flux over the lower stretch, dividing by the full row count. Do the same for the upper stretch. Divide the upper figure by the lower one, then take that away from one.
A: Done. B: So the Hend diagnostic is 0.9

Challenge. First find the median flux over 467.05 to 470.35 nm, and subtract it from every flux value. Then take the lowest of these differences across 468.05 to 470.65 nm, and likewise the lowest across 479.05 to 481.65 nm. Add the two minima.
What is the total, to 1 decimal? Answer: 0.4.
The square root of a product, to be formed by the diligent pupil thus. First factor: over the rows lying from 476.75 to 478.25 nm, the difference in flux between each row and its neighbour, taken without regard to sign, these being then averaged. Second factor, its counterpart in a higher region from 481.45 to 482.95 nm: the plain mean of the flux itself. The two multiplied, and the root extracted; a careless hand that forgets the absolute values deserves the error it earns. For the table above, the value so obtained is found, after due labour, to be 0.76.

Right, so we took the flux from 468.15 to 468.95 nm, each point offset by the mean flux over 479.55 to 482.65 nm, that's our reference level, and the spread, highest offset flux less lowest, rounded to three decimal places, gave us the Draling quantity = 0.210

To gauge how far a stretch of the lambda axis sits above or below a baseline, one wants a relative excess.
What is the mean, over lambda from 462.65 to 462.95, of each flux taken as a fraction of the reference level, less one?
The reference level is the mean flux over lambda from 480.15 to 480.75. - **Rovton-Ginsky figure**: 0.00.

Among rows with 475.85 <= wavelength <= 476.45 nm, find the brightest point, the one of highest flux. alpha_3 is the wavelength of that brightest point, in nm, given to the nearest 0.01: 475.90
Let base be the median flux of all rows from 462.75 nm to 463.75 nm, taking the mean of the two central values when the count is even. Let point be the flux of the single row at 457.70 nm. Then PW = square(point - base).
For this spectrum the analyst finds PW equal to 0.06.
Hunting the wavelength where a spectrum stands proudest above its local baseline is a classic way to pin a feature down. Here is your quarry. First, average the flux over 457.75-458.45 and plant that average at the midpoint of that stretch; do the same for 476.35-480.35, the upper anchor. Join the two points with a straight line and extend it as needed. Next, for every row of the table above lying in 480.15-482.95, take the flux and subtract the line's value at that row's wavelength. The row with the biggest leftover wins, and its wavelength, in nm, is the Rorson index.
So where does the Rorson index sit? 481.80 nm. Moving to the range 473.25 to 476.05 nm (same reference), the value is 475.00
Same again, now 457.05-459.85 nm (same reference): 457.40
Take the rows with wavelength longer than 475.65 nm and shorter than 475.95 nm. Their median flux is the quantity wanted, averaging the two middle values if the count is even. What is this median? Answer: 6.90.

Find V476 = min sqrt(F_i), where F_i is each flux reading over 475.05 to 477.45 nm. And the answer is 2.58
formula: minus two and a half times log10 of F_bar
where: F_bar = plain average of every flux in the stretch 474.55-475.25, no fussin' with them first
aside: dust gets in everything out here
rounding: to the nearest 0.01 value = -2.12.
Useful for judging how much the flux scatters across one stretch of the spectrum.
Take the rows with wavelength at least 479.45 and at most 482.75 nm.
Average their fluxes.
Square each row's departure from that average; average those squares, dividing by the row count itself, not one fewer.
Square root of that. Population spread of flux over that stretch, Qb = 0.142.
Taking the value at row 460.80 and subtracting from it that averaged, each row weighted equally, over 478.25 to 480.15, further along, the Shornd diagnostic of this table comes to -0.37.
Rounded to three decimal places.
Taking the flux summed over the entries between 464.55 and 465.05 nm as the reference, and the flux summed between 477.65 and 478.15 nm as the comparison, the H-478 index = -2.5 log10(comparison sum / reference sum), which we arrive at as -0.060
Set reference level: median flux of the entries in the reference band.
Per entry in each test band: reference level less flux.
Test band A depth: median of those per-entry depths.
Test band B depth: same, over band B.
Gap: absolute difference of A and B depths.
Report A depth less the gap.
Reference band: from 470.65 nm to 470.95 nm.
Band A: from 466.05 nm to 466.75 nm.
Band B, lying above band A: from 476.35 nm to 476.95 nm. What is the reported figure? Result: -0.1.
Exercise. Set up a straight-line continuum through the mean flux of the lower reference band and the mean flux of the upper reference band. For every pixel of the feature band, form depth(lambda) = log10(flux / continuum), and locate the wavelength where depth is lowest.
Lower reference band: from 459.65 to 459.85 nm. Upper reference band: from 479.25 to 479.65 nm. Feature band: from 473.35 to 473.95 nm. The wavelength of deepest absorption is 473.40 nm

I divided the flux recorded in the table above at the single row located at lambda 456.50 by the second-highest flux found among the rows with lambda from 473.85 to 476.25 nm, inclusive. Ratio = 0.92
